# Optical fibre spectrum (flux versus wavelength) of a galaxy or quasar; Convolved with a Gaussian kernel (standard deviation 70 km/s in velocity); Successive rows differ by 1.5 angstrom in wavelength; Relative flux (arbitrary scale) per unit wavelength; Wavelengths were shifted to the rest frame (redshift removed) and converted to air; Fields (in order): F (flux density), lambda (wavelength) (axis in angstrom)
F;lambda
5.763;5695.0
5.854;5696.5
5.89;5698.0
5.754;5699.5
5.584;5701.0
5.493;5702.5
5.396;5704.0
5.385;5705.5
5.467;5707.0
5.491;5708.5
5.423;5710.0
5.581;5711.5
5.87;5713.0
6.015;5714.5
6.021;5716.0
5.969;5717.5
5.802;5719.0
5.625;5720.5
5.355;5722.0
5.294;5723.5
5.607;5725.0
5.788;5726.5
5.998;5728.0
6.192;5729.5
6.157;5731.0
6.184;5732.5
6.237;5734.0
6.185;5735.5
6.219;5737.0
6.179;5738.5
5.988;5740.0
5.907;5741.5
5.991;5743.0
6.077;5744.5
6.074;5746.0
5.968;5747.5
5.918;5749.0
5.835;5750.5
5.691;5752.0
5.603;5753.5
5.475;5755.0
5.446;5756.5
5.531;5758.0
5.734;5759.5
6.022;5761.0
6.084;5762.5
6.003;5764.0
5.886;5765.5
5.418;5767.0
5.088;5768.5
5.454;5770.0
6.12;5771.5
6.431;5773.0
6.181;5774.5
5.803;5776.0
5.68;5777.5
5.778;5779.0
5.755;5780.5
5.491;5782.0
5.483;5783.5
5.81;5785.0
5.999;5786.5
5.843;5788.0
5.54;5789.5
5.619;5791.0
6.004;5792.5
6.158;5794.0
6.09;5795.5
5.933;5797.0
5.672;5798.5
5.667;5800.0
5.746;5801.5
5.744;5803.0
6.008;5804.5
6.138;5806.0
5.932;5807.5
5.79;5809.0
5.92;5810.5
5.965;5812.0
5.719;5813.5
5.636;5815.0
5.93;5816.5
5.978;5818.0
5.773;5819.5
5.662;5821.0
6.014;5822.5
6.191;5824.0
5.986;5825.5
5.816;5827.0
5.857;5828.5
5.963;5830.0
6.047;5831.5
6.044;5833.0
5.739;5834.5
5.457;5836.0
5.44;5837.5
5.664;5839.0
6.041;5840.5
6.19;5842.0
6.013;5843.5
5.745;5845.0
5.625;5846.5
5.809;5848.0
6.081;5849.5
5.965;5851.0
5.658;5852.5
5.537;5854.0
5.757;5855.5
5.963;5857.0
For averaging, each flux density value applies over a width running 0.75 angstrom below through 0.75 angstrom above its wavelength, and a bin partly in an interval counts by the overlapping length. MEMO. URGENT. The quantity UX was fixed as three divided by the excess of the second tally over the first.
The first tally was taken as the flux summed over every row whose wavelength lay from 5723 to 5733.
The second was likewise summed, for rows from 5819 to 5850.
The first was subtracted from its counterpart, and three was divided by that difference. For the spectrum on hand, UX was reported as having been 0.037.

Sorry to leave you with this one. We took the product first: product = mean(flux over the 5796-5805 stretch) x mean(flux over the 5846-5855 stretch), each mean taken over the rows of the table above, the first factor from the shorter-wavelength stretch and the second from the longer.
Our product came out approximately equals 33.5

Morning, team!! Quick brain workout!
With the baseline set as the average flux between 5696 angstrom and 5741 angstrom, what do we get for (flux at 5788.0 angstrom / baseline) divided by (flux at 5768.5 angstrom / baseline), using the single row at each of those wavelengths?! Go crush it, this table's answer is 1.15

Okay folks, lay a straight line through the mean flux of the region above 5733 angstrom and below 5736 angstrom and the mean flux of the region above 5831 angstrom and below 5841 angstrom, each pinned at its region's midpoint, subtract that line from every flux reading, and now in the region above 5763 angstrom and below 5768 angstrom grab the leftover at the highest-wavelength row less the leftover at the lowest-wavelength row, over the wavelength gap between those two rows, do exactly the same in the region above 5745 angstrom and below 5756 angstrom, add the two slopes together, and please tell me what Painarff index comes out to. -0.25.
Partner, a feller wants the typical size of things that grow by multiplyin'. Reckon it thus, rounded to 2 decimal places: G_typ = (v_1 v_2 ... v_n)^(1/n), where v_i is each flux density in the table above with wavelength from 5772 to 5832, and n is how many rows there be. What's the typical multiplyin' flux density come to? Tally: 5.87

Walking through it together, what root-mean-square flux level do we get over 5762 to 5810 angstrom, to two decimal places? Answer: 5.83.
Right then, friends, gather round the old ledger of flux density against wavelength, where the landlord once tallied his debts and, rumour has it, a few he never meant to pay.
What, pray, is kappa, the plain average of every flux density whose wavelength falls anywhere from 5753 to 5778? 5.76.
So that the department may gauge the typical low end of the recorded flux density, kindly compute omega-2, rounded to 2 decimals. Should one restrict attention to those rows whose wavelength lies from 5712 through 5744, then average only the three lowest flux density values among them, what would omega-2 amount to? 5.42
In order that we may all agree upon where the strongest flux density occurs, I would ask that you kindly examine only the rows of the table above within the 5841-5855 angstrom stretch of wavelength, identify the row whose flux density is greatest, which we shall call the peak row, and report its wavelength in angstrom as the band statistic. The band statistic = 5842.0 angstrom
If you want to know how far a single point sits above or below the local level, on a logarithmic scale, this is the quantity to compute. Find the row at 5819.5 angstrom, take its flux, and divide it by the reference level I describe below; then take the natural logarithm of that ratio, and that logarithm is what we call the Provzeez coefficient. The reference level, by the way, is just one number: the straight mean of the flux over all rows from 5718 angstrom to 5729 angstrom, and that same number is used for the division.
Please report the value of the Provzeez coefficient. 0.02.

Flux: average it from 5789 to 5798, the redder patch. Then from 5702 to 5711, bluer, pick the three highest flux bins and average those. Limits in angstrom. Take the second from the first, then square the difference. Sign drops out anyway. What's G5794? 0.17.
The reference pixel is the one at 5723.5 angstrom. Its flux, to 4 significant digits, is 5.294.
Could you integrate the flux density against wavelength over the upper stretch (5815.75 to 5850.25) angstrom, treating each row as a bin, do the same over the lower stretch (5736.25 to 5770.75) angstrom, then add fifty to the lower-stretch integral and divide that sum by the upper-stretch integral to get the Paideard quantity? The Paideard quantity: 1.24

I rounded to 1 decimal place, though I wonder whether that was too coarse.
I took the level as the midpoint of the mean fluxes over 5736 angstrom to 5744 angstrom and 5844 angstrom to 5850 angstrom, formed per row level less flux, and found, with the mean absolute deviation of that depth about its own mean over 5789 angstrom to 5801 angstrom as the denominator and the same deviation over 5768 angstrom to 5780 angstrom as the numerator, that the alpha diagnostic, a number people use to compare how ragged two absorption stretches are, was 1.5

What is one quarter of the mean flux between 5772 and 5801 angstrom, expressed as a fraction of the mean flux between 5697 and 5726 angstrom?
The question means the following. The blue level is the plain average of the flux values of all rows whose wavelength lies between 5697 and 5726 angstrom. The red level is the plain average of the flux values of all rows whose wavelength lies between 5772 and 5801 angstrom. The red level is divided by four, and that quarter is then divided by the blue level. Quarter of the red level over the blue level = 0.259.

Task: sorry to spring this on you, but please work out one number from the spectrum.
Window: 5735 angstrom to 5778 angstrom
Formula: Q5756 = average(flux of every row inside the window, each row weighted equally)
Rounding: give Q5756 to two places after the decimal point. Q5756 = 5.86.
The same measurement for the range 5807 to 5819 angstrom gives 5.86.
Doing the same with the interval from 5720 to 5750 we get 5.95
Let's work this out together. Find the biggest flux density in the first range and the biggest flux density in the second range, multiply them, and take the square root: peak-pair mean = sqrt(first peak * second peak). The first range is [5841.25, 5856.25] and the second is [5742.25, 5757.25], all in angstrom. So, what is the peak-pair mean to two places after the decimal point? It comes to 6.13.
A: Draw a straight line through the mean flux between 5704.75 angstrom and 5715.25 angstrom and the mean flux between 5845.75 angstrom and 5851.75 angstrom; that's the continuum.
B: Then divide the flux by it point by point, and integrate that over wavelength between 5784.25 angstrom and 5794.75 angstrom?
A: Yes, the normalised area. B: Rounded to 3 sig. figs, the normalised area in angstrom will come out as 10.7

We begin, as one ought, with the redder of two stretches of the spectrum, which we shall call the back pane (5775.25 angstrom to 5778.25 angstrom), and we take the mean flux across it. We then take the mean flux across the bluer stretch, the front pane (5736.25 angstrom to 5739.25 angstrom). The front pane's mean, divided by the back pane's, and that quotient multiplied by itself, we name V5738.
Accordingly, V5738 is 1.17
